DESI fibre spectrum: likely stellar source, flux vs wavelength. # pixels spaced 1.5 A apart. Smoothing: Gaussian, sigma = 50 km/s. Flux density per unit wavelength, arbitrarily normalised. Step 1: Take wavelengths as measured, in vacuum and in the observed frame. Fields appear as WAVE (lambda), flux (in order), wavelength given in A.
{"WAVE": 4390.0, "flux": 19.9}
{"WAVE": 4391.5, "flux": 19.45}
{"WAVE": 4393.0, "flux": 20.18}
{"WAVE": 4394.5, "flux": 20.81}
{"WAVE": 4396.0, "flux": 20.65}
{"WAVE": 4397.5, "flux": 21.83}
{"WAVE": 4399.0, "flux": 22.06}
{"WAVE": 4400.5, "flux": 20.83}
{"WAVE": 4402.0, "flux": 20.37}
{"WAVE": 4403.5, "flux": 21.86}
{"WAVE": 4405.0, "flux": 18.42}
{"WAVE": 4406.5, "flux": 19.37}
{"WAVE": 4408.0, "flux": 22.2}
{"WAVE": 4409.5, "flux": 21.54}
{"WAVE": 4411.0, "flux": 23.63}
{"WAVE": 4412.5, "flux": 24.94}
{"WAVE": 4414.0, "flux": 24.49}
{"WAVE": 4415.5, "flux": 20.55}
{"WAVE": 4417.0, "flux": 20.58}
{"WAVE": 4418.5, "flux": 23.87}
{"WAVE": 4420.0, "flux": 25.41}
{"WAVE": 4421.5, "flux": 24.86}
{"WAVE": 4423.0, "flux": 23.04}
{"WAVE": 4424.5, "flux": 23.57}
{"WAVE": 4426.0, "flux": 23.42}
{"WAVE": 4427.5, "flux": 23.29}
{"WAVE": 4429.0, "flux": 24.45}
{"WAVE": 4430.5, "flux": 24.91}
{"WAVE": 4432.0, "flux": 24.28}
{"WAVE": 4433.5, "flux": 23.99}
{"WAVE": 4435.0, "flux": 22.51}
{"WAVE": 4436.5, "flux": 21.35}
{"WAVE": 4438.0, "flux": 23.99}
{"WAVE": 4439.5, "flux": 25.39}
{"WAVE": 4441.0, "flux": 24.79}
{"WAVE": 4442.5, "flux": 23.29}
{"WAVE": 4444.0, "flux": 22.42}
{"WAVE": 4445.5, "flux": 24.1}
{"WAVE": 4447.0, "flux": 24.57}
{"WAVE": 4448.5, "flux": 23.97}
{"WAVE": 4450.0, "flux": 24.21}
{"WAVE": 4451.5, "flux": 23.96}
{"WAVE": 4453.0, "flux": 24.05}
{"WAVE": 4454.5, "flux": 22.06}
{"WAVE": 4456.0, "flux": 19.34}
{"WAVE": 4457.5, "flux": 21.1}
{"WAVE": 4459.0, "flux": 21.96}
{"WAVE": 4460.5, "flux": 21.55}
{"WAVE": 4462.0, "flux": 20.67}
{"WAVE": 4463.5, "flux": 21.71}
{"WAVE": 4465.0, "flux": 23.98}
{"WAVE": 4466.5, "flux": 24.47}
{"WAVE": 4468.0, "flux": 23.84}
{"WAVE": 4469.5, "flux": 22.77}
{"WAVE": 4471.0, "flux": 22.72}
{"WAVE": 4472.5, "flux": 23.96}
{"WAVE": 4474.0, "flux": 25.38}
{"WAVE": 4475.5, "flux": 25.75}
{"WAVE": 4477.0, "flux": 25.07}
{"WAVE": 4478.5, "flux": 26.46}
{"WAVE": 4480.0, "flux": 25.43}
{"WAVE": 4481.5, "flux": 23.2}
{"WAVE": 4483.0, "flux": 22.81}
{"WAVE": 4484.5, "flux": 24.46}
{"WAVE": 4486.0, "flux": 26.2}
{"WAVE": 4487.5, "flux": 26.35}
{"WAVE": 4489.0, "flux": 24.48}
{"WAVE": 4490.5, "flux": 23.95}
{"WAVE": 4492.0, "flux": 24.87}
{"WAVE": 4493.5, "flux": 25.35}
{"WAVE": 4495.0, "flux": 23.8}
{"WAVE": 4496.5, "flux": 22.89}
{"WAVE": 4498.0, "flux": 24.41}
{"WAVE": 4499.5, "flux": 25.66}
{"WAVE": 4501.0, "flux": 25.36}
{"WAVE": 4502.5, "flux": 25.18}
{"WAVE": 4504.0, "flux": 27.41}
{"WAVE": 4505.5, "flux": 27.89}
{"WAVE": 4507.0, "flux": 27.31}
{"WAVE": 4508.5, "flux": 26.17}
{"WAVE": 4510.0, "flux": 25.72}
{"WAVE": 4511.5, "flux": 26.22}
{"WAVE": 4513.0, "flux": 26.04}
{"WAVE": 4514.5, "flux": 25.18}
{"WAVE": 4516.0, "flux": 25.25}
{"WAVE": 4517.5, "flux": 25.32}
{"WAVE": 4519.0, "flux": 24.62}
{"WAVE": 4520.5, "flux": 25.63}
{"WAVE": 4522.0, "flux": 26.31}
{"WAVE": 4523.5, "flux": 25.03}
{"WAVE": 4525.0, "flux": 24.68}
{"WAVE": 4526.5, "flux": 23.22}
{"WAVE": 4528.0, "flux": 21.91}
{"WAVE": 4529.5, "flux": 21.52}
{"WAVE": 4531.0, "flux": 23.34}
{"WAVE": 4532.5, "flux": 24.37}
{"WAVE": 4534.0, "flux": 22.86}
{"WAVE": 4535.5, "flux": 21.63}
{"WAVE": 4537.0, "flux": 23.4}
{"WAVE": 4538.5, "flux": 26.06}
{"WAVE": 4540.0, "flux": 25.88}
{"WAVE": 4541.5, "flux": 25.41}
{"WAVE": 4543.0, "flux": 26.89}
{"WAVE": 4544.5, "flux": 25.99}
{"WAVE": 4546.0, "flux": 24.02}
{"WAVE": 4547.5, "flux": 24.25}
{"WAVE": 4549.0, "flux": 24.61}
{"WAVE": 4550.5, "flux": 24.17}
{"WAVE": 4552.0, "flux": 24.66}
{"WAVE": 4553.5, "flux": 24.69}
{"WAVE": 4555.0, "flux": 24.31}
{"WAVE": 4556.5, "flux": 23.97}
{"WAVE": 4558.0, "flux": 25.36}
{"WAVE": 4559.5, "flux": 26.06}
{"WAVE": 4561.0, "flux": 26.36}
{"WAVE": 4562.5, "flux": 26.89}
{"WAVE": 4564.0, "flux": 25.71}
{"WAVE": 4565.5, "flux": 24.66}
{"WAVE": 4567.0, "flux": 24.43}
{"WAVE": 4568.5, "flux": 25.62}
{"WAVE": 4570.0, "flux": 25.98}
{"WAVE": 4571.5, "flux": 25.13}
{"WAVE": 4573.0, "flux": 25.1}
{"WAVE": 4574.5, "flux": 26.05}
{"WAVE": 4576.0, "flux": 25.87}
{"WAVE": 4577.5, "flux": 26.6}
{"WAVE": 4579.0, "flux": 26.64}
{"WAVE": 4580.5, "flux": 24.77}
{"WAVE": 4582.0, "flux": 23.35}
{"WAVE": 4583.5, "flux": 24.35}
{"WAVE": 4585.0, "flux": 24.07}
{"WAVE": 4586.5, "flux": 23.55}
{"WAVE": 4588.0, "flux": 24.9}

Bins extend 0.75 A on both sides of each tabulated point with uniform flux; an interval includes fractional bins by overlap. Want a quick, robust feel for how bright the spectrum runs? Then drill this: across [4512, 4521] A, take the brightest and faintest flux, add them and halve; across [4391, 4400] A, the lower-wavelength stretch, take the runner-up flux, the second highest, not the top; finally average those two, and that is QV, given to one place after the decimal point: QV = 23.6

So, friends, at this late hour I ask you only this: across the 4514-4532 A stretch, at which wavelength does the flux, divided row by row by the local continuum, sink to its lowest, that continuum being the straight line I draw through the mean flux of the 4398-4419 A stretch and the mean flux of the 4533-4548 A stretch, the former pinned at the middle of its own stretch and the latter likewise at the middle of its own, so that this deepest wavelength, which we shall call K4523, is 4529.5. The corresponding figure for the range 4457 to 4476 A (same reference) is 4462.0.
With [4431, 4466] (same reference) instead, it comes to 4456.0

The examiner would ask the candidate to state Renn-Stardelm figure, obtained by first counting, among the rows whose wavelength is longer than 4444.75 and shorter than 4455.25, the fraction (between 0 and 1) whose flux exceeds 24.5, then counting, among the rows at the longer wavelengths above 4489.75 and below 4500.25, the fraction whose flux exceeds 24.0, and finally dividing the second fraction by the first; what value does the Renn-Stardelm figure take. 4.0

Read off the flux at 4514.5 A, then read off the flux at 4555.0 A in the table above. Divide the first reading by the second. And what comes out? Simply 1.04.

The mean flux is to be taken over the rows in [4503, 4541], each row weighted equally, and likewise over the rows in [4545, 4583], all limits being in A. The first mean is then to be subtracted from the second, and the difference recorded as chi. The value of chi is 0.25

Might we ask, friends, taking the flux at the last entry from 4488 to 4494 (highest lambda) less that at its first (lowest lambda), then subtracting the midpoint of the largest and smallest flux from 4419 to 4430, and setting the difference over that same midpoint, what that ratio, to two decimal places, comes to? -0.96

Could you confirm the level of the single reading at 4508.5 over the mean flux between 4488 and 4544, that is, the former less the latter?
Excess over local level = 1.3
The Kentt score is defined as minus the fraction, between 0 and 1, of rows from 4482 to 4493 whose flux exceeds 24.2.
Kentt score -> -0.71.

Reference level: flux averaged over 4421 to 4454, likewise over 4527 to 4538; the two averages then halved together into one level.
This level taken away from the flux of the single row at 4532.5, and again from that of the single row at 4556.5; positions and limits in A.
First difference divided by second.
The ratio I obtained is 1.6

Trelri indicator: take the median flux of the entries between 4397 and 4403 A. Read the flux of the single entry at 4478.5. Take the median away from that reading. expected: 5.1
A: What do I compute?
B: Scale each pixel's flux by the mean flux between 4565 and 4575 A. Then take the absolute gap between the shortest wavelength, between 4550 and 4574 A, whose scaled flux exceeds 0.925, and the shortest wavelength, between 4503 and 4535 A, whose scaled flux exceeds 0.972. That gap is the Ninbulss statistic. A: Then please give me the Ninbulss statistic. 46.5 A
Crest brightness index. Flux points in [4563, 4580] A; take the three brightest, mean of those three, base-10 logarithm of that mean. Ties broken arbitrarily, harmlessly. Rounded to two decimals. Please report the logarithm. 1.42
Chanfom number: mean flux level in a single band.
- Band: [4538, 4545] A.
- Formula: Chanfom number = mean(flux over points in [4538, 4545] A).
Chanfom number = 26.0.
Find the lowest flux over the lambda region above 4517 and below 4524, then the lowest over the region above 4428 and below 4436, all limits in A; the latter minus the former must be -2.1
